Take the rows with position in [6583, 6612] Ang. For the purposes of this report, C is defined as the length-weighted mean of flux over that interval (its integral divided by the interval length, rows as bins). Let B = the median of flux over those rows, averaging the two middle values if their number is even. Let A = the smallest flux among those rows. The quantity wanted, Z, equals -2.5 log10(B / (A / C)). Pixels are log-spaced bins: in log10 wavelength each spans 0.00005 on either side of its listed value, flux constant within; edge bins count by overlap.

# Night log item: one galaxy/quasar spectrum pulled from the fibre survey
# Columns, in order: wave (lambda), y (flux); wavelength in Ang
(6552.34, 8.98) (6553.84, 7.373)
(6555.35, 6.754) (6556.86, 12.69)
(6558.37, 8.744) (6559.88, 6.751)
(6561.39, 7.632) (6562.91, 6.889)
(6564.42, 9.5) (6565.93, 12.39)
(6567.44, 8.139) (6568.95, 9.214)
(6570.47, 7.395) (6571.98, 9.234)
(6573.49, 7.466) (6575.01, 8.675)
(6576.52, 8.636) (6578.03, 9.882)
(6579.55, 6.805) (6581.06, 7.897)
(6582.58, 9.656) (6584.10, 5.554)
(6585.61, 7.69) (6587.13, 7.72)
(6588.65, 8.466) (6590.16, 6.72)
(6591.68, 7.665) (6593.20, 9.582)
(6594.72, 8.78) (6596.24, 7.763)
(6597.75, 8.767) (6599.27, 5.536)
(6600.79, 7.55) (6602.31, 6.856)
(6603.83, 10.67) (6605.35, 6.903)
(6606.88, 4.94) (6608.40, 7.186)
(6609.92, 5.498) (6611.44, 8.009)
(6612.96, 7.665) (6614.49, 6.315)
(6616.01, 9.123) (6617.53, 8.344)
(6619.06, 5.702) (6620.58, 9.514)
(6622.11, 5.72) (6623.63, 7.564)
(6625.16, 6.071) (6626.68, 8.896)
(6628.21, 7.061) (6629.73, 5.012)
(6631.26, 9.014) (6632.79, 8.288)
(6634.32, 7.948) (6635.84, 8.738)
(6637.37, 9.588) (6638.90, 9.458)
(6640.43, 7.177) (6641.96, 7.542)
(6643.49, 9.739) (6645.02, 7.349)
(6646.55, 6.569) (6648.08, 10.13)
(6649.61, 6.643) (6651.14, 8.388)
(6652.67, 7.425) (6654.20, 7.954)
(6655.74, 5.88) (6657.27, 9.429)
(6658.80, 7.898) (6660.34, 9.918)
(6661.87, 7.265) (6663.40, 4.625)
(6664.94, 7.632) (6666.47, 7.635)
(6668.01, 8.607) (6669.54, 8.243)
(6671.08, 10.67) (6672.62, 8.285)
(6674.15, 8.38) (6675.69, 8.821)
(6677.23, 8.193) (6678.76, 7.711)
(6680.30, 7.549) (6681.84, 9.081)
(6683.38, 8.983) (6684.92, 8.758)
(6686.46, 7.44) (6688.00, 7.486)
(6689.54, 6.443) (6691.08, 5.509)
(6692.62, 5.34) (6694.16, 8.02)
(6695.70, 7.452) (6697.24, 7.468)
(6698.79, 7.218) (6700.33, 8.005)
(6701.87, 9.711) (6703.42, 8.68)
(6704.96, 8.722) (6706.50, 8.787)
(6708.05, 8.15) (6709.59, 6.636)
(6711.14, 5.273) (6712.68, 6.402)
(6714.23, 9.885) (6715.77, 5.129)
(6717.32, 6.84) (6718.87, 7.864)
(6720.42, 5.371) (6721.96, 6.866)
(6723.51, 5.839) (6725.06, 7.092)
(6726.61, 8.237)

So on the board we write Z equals -2.66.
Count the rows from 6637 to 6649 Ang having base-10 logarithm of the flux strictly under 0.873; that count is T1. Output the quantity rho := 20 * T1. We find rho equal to 60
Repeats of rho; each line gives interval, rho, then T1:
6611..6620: 40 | 2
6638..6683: 160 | 8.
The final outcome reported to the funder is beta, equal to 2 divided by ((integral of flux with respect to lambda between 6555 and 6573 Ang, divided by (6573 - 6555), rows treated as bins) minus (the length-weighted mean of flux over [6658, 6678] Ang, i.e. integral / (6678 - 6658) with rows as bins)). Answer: 3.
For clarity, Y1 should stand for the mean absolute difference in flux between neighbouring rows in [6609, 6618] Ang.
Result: 1.56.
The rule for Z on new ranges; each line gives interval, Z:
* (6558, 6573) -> -2.57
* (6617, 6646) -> -2.73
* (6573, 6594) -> -2.63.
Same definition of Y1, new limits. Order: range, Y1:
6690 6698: 0.86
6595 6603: 1.74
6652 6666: 2.25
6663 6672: 1.35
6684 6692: 0.84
